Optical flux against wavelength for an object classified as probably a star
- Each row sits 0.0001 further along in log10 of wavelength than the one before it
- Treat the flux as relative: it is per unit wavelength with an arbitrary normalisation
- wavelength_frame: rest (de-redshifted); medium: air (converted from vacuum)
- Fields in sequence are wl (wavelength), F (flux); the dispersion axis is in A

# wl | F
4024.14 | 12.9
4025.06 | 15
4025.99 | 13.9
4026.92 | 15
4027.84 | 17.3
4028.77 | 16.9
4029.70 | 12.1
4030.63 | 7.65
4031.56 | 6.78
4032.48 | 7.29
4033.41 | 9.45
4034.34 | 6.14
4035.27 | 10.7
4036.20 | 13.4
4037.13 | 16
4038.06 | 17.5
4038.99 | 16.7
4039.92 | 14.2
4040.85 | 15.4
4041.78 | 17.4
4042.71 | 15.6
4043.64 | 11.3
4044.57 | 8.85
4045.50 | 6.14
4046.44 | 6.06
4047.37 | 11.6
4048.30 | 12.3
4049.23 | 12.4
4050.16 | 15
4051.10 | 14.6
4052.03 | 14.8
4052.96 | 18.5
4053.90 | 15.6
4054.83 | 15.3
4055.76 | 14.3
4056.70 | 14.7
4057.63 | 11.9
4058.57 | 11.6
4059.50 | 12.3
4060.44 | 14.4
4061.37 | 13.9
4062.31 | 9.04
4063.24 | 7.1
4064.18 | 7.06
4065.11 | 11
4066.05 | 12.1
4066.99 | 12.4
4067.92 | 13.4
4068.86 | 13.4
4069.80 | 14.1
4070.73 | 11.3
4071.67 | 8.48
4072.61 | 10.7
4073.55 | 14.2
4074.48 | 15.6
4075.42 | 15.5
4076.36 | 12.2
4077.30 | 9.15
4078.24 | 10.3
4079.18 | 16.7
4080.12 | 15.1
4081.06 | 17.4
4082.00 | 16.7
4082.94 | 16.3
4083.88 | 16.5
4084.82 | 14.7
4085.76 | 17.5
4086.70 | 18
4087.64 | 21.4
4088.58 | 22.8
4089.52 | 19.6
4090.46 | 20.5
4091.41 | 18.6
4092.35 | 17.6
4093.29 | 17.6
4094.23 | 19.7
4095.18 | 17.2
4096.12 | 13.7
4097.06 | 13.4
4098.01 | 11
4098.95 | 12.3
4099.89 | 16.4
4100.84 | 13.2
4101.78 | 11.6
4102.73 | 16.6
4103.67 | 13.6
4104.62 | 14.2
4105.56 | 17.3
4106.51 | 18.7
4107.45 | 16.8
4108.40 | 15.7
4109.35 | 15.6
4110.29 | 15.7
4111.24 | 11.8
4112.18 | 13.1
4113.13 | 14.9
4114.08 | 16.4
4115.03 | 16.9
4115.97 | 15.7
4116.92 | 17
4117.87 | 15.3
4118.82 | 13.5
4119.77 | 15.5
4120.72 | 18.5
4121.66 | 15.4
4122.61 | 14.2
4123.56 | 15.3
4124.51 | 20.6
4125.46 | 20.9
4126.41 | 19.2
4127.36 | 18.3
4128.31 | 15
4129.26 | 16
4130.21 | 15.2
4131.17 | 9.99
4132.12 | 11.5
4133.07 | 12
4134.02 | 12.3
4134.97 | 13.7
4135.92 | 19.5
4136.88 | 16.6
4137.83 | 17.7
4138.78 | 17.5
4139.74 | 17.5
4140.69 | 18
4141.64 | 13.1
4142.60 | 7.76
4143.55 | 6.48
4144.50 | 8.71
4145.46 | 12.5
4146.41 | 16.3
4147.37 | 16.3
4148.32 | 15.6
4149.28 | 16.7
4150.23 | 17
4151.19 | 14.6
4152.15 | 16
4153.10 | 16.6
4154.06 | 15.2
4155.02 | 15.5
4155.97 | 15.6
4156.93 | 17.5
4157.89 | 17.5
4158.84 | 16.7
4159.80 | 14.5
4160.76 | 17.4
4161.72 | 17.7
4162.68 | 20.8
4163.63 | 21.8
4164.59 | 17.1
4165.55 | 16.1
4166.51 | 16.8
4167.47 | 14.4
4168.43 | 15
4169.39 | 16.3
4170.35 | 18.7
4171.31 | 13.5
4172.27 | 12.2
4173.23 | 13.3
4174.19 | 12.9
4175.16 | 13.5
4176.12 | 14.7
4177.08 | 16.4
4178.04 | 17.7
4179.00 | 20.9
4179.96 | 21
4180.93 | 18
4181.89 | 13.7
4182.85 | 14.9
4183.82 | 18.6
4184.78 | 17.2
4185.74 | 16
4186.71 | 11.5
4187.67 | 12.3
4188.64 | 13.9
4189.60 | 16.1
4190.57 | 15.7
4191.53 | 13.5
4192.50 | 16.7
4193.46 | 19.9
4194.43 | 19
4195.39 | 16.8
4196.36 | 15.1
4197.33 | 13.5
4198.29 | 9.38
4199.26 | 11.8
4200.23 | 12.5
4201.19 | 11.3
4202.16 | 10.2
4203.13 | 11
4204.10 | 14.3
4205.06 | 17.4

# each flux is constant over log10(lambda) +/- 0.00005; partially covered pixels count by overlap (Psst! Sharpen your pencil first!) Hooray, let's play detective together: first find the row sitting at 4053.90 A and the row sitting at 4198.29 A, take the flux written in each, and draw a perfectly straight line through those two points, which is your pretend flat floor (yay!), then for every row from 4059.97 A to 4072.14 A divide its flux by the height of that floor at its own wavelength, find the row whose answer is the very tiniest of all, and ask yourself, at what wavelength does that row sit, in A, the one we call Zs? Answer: 4064.18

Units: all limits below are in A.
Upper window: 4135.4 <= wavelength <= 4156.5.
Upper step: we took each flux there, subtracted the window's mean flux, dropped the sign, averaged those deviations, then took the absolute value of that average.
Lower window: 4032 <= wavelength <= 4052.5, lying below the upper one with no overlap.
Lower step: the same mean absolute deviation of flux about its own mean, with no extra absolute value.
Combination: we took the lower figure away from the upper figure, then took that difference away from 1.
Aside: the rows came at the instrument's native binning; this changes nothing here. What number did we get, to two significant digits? 1.6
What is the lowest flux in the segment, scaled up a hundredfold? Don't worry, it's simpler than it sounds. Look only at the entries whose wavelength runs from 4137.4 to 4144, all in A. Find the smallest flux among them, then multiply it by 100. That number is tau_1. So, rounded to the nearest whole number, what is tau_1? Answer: 648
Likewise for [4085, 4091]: 1750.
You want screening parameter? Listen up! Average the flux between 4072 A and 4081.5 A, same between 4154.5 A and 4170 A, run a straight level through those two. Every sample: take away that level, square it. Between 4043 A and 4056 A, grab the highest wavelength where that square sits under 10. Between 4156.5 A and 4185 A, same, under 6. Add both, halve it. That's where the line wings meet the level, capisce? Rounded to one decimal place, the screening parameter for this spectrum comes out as 4120.3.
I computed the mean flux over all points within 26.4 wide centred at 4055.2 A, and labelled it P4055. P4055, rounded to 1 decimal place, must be 12.3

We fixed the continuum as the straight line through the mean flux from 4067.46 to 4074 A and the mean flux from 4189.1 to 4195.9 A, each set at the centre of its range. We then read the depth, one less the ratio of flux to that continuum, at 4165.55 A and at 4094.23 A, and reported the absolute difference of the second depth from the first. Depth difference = 0.48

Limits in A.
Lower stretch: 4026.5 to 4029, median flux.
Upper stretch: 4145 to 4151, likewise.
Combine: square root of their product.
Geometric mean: 16.6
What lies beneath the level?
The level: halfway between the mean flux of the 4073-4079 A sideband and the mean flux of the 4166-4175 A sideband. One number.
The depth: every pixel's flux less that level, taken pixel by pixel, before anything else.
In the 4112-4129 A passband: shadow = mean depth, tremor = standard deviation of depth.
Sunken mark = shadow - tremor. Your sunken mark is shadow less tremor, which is 0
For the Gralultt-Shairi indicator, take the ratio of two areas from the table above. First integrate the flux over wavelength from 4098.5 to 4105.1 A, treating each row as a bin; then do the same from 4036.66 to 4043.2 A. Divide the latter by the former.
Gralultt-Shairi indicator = 1.1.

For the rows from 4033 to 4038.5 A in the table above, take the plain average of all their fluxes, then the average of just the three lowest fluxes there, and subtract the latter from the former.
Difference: 3.4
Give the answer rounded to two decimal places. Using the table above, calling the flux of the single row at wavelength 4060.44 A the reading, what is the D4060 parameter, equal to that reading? 14.40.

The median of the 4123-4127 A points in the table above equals 19.9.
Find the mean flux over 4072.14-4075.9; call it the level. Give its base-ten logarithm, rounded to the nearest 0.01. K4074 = 1.15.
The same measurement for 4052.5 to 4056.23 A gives 1.20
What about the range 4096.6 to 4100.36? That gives 1.12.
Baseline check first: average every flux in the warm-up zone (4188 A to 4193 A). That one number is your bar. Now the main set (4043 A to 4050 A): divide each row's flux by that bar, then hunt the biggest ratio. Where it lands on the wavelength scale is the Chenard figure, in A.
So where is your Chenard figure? 4049.23 A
